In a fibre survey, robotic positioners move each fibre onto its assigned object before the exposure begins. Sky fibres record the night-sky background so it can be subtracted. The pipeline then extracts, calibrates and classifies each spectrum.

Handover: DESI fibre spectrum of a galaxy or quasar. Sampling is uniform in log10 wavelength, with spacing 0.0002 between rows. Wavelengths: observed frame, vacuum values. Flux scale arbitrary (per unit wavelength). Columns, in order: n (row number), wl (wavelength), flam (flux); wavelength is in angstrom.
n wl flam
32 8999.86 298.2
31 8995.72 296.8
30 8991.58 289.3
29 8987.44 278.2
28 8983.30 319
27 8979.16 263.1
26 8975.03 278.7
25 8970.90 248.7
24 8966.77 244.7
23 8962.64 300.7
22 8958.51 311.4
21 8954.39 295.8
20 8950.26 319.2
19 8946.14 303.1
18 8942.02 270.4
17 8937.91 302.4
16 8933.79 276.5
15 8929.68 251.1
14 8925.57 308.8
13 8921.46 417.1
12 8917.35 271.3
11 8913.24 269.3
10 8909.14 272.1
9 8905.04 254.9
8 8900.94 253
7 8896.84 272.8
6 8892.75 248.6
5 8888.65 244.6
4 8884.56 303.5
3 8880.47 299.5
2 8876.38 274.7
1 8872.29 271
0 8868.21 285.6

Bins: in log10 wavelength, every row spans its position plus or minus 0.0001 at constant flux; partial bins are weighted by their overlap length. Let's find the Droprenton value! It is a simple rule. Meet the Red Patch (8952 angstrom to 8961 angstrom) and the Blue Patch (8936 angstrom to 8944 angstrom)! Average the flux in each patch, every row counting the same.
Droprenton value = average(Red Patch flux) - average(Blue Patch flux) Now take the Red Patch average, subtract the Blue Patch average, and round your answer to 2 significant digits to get 17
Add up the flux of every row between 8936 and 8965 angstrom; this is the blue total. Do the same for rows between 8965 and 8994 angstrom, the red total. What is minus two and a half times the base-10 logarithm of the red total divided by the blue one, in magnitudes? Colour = 0.10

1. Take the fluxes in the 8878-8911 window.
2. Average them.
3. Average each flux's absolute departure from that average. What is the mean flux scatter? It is 18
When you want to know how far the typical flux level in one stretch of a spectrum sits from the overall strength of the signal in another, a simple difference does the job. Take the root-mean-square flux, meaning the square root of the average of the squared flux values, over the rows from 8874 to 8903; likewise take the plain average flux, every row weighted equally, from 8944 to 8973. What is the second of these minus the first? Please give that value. 17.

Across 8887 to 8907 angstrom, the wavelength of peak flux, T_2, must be 8896.84 angstrom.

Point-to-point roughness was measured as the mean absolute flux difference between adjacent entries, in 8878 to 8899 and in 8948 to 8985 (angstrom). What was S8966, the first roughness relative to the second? 0.86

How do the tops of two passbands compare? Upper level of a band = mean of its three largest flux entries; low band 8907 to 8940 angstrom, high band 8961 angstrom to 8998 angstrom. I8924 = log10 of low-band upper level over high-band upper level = 0.05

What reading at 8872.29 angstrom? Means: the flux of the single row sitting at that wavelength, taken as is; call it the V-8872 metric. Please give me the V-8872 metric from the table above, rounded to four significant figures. 271.0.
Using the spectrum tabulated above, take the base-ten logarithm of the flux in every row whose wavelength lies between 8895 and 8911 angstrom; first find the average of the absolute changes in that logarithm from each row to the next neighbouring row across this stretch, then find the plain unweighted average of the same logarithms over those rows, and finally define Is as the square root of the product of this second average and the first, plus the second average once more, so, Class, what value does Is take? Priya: 2.65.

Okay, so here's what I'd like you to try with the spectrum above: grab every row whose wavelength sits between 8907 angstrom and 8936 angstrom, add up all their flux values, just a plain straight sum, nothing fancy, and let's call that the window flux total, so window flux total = 2066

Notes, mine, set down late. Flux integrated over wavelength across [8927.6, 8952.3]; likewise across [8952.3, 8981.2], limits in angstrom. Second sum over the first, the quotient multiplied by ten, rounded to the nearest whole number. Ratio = 11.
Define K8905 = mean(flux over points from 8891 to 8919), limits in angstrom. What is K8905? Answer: 263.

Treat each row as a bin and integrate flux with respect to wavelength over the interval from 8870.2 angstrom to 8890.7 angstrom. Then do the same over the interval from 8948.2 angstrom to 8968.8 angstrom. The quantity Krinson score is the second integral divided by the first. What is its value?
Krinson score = 1.1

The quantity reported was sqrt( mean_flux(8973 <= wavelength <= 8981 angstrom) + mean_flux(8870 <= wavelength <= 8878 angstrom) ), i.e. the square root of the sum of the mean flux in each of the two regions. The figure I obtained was 23.3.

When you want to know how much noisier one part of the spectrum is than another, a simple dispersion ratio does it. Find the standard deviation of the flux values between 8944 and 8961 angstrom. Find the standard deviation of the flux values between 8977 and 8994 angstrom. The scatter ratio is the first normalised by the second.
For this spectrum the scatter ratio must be 0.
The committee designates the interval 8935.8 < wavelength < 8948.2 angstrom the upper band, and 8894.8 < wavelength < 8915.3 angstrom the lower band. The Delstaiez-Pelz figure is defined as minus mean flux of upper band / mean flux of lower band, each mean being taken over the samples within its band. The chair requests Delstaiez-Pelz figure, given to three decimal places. -1.104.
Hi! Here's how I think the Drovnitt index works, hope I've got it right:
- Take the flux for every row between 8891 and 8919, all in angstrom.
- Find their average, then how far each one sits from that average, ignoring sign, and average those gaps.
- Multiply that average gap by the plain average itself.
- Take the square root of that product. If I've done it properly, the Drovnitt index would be 50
